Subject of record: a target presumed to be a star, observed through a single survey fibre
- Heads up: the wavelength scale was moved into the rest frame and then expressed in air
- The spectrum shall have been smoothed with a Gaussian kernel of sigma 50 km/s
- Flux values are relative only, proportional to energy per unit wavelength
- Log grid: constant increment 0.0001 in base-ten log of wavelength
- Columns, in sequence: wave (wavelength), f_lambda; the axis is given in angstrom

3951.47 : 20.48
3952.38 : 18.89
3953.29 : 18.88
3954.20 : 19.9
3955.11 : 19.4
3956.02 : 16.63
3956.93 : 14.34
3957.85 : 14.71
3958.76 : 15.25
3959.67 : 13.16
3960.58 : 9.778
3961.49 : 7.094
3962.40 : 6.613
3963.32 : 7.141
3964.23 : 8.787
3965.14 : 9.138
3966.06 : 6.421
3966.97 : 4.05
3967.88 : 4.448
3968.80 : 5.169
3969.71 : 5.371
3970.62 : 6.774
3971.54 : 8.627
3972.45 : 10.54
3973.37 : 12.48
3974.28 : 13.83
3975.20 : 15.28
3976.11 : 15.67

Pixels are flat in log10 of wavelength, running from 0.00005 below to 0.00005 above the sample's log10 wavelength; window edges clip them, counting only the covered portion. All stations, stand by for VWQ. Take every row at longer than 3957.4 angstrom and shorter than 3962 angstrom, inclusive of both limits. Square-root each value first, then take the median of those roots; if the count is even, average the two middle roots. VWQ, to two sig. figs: 3.6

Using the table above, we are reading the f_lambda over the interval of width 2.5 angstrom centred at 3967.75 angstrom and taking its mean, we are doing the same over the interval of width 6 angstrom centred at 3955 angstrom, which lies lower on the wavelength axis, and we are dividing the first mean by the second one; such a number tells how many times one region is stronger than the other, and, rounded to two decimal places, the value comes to 0.26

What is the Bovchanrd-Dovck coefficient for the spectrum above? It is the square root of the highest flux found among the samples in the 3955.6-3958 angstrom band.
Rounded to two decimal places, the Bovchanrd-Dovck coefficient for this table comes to 4.08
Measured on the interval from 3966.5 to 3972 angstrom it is 2.94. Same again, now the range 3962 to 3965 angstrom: 2.96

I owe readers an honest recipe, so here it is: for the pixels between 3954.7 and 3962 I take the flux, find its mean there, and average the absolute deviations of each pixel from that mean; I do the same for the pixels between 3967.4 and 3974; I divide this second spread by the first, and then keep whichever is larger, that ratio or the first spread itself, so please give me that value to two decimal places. 2.84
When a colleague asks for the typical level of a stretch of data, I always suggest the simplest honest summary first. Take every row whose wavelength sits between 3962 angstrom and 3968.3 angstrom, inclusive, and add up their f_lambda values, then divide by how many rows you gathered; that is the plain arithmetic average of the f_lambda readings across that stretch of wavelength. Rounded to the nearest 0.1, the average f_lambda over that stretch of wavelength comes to 6.7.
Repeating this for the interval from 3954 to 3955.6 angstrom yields 19.6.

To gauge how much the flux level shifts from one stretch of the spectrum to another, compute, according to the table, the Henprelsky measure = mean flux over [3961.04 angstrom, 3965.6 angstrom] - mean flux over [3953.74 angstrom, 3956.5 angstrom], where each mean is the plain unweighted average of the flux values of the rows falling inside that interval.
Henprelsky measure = -10.9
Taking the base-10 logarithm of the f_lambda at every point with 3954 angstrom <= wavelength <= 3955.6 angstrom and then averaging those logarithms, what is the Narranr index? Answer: 1.3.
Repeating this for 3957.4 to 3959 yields 1.2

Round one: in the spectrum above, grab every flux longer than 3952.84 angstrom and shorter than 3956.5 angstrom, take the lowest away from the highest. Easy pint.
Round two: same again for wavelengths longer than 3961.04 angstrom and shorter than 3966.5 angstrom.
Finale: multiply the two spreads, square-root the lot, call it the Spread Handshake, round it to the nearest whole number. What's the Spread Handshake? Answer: 3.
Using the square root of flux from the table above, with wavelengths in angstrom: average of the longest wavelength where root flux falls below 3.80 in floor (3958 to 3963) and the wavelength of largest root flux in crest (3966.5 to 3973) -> 3967.4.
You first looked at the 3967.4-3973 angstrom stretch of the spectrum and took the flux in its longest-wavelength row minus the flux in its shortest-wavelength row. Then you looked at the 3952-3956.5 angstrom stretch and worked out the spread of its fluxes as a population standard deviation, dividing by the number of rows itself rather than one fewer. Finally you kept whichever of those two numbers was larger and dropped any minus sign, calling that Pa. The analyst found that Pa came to 6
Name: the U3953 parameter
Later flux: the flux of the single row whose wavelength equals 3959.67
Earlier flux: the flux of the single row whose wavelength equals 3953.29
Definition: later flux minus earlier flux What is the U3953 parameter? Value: -6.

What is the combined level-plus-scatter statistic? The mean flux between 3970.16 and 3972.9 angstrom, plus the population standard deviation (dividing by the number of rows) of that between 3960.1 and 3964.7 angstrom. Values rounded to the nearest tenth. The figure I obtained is 9.8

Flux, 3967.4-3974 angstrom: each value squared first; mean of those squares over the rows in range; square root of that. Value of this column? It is 8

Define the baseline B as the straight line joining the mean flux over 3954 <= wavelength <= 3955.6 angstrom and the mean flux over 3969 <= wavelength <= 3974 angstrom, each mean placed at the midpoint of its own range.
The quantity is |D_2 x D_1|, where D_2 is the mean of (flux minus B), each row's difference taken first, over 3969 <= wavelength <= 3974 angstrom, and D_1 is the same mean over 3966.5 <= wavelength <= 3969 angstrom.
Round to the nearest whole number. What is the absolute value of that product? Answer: 0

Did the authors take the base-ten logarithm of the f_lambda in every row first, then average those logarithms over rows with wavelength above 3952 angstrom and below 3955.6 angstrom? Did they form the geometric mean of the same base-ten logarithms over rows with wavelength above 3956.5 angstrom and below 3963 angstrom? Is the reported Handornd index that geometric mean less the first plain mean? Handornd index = -0.25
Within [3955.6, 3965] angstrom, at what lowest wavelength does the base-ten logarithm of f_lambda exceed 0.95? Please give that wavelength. 3956.02 angstrom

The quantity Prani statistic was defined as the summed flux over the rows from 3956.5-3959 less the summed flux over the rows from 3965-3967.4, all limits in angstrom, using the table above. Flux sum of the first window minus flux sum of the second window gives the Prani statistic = 25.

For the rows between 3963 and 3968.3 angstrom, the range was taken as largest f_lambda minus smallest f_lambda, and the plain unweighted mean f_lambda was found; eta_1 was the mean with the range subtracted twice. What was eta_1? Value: -3.5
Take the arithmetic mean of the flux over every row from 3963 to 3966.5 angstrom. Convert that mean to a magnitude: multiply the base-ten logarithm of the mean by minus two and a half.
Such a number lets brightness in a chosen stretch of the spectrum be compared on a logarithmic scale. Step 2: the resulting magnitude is -2.2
